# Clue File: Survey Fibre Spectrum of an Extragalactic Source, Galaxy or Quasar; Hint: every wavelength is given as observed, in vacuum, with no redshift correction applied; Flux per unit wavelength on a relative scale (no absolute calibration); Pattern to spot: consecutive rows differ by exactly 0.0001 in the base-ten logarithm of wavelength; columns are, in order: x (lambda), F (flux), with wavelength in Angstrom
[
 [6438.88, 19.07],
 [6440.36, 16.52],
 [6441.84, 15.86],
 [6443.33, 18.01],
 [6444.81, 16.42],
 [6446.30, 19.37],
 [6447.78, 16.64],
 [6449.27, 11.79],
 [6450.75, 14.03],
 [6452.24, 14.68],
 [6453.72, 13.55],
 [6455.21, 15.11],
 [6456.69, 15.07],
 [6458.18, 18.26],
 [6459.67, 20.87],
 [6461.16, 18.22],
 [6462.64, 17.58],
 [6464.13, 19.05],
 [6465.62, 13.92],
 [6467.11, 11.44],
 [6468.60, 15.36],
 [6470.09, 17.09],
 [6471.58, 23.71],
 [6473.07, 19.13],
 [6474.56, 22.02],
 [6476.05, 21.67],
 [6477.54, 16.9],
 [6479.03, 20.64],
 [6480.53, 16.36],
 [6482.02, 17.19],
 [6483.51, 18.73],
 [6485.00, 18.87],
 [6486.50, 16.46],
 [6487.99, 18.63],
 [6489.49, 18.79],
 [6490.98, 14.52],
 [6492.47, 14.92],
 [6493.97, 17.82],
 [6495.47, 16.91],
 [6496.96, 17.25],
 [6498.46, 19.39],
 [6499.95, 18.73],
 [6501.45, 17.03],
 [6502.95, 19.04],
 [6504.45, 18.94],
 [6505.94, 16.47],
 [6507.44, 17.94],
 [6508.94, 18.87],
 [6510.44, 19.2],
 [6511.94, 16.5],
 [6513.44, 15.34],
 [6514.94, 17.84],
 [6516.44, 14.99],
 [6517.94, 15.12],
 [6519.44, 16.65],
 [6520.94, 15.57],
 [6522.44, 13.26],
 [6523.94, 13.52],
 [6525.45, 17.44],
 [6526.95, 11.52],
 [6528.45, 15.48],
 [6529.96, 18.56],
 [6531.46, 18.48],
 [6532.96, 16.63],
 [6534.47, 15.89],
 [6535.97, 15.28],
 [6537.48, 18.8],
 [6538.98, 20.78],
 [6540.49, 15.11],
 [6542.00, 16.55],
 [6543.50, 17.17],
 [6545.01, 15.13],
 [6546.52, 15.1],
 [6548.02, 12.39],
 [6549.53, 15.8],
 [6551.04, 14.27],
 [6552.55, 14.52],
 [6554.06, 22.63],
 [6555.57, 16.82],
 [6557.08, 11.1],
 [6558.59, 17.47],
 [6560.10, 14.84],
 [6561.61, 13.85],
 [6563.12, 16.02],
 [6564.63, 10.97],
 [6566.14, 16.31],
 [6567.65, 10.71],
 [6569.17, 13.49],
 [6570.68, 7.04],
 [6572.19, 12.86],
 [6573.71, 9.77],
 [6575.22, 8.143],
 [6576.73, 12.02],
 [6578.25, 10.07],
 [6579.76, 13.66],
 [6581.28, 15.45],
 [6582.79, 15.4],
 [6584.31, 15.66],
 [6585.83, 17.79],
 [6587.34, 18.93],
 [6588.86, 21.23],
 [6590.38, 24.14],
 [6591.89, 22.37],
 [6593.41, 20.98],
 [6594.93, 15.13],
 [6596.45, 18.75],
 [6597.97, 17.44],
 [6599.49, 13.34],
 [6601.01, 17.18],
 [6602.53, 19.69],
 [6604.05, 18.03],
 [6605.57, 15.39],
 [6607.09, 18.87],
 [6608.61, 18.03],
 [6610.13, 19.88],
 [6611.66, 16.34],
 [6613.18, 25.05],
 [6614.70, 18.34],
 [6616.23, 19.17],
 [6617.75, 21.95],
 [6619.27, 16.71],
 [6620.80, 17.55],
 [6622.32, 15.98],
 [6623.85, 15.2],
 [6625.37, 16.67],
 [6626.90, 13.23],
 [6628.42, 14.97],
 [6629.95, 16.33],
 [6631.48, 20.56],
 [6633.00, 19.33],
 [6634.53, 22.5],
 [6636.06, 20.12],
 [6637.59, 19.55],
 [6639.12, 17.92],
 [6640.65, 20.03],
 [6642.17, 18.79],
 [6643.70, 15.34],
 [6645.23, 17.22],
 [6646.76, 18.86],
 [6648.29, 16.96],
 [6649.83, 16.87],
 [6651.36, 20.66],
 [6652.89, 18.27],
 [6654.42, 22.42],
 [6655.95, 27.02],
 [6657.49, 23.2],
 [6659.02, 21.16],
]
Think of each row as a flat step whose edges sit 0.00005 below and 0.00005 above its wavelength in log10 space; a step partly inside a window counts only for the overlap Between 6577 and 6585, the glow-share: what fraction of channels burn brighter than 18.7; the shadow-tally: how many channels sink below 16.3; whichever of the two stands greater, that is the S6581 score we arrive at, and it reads 5.0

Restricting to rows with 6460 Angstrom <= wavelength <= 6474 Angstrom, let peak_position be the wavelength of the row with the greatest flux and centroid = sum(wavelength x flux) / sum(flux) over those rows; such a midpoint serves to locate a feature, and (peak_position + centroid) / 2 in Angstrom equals 6469.4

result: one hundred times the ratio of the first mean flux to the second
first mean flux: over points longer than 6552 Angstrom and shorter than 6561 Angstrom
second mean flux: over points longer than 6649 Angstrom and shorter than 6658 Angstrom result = 76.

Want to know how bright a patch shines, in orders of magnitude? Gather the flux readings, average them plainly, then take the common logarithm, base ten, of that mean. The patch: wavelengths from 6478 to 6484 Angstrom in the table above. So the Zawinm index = 1.26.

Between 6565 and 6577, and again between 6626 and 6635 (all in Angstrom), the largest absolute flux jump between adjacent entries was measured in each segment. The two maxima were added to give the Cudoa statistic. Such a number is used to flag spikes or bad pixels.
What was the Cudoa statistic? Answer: 11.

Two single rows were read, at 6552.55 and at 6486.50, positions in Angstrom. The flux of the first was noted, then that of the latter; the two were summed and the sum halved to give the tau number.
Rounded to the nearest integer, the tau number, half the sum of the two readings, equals 15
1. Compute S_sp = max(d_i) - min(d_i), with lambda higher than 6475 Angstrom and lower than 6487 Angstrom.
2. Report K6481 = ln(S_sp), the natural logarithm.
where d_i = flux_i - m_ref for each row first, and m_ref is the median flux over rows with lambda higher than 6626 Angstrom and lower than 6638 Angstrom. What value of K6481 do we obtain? 1.67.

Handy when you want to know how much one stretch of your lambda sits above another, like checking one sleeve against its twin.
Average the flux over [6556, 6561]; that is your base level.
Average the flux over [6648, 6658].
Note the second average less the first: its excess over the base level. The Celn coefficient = 6.3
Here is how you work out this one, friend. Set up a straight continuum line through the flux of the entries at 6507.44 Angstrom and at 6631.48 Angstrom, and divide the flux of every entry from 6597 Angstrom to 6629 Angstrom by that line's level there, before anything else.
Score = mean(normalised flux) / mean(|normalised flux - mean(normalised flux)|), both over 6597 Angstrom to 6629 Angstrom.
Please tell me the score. 8.6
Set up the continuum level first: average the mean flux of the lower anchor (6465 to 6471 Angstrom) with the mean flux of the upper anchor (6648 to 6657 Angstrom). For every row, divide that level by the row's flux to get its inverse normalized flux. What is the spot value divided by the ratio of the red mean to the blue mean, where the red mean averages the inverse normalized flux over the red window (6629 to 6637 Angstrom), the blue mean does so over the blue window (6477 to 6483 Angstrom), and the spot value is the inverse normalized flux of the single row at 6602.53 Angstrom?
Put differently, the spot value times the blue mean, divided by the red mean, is 0.98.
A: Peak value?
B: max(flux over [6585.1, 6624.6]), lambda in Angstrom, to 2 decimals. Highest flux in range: 25.05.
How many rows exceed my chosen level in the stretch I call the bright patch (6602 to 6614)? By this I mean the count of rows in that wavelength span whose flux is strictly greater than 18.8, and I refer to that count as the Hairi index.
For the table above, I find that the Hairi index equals 4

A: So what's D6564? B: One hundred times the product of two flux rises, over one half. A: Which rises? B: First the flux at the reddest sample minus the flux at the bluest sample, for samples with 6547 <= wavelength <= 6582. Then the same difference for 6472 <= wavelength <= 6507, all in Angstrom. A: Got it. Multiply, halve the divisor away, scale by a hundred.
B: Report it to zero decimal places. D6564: -1628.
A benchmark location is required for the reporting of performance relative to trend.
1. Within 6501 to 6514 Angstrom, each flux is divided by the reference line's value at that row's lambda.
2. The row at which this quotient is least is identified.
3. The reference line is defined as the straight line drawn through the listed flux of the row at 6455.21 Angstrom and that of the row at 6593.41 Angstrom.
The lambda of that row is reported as 6513.44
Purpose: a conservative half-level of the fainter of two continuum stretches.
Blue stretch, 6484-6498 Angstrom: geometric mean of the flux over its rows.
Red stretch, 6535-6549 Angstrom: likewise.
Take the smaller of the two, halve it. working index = 8.0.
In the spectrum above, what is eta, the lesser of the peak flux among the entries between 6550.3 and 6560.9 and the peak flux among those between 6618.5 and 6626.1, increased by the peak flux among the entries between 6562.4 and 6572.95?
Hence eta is 33.9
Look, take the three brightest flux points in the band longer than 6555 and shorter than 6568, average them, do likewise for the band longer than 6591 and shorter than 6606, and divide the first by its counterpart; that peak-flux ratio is 0.80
